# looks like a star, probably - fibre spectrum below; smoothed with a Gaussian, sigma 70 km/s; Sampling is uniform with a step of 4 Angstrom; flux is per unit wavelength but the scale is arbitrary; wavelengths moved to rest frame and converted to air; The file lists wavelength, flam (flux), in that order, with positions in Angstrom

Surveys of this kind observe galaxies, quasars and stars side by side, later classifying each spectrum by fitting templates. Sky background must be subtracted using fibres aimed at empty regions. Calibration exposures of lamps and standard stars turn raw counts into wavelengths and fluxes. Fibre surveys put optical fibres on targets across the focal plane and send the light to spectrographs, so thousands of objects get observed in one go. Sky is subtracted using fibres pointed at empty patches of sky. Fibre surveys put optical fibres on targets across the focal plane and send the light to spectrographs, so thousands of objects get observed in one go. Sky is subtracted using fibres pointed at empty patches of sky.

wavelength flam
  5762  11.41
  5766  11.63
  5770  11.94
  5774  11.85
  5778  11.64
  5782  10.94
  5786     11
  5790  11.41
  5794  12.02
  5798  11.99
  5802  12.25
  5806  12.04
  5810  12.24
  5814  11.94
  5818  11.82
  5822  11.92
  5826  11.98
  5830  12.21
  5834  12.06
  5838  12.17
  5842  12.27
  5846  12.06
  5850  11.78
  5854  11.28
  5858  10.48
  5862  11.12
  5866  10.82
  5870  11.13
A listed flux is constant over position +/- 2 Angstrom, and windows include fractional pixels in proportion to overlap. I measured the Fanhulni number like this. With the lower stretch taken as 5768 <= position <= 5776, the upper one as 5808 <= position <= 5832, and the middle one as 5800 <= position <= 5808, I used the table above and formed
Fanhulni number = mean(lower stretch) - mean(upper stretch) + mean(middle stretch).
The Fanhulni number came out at 12.0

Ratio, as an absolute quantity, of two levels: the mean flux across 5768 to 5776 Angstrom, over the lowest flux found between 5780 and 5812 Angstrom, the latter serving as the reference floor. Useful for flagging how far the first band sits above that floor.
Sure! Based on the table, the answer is 1.09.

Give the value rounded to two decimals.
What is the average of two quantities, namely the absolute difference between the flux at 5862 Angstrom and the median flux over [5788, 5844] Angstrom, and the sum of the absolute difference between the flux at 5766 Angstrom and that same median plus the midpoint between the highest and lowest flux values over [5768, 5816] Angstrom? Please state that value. 6.45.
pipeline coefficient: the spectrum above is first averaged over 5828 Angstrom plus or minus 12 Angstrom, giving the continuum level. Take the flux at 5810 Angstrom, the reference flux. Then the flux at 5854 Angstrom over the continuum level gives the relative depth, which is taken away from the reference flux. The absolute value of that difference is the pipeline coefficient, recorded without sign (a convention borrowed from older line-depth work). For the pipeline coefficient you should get 11.30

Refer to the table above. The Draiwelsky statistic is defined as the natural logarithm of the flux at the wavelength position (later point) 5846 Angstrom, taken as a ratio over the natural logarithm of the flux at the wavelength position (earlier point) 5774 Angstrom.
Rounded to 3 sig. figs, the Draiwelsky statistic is 1.01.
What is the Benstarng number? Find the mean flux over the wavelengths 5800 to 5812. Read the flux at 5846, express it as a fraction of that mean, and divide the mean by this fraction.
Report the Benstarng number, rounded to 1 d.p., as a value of 12.3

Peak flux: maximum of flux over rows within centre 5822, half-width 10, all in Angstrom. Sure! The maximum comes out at 12.21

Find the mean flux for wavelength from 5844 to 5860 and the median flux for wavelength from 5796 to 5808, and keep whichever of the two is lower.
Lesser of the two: 11.4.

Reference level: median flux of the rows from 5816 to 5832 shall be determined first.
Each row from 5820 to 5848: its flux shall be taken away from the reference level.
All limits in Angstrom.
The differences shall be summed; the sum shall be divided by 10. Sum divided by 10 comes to -0.10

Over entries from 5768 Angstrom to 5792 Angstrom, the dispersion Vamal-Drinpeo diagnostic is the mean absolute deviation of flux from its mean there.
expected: 0.35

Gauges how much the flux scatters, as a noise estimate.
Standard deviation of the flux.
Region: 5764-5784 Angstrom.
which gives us 0.4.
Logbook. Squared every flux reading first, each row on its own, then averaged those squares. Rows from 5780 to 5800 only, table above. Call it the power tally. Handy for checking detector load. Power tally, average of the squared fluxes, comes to 132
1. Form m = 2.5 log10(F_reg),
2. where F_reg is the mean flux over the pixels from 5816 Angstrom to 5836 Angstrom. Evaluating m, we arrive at 2.70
